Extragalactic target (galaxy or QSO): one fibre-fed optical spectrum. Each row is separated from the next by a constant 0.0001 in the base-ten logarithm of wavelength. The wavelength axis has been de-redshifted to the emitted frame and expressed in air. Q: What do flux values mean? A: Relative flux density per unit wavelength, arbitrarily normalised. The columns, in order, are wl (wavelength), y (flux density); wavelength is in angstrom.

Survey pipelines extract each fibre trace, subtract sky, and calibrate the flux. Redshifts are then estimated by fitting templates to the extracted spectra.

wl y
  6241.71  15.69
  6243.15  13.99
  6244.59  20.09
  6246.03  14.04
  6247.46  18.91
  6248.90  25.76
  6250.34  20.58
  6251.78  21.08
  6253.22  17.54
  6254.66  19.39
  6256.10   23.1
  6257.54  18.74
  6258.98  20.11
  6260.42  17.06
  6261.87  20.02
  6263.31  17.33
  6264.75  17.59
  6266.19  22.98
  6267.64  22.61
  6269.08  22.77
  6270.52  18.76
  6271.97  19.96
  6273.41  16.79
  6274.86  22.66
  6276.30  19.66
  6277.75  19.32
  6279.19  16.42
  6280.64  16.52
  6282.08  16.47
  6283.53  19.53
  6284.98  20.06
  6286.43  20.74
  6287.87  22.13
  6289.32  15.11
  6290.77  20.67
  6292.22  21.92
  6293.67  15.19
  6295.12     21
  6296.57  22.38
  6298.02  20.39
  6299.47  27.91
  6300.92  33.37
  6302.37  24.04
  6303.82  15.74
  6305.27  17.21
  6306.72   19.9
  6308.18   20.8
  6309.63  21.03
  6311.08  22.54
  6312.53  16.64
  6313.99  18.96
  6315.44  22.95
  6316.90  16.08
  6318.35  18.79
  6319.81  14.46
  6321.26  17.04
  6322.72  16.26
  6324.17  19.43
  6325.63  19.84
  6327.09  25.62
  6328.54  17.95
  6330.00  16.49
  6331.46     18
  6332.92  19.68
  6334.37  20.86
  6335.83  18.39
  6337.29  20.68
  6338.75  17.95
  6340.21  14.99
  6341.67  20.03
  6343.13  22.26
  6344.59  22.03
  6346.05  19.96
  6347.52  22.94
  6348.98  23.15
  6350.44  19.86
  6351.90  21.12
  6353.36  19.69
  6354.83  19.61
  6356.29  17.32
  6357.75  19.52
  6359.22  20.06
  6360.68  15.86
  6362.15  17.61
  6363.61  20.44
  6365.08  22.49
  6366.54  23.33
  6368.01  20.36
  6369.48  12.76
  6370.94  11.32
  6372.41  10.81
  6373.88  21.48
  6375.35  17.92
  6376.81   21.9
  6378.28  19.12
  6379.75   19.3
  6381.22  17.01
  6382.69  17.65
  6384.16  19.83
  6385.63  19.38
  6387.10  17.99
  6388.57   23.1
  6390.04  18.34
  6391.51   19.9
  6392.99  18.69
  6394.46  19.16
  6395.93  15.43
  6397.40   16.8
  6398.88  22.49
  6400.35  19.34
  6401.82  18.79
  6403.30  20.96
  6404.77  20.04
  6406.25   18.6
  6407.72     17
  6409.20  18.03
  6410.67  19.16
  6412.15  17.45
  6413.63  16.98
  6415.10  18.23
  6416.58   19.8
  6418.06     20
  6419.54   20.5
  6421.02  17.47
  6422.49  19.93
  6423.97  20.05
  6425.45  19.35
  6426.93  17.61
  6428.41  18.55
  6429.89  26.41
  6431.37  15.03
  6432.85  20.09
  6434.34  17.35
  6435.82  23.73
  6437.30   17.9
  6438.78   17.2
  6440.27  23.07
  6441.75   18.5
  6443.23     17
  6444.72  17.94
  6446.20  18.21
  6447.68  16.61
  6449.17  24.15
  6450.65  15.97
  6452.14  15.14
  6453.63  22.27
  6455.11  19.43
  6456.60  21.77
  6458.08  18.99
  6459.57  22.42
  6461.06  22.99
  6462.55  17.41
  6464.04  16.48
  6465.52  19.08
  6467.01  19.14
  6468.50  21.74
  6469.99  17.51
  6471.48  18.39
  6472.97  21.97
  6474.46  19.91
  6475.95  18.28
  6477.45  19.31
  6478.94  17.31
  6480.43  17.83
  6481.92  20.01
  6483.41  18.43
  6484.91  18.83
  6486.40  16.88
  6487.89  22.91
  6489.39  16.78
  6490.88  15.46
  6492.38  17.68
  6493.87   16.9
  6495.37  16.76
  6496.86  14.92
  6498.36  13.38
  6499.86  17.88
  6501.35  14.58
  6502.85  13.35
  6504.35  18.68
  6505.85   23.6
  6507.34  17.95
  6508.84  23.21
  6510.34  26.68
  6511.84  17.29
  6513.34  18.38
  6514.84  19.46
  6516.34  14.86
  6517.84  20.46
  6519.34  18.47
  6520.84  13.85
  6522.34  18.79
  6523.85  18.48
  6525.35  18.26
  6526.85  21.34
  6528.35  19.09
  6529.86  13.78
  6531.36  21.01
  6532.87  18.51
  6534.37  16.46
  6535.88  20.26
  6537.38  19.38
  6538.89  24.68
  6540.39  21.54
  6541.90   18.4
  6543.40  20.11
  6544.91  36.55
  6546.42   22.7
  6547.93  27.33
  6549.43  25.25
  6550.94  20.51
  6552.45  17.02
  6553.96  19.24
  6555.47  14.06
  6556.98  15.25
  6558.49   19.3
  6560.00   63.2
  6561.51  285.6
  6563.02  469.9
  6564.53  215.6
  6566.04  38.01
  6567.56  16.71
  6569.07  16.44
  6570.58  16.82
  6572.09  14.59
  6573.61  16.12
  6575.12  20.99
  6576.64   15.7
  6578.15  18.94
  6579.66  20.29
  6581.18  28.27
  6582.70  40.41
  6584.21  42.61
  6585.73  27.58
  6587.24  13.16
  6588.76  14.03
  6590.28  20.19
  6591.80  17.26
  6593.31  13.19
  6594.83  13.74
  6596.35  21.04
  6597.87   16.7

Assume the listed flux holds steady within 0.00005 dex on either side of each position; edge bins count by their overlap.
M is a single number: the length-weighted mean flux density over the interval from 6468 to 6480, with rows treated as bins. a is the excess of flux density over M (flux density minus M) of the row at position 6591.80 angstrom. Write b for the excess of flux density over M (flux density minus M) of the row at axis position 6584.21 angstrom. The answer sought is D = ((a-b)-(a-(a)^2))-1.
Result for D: -21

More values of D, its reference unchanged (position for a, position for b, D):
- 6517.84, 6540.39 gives -2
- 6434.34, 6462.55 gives 4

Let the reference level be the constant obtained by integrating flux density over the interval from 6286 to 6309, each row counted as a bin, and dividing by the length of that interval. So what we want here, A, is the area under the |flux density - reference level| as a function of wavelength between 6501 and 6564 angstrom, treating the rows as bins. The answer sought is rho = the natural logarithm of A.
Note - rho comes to 7.2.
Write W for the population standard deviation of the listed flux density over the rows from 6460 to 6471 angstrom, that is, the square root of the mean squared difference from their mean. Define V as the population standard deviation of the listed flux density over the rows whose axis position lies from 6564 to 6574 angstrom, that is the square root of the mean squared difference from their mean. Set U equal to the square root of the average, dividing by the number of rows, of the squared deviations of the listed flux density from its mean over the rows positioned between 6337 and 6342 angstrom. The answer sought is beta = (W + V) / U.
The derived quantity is 32.1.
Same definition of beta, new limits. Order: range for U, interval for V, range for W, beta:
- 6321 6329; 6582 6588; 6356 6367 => 4.6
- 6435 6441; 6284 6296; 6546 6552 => 1.8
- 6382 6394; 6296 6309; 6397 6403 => 4.5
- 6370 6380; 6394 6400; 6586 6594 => 1.3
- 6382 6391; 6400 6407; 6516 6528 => 1.8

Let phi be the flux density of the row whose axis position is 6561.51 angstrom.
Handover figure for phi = 285.6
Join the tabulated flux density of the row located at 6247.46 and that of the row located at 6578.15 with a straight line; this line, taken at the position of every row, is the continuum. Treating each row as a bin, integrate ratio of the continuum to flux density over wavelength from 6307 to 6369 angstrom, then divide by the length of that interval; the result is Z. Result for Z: 0.98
